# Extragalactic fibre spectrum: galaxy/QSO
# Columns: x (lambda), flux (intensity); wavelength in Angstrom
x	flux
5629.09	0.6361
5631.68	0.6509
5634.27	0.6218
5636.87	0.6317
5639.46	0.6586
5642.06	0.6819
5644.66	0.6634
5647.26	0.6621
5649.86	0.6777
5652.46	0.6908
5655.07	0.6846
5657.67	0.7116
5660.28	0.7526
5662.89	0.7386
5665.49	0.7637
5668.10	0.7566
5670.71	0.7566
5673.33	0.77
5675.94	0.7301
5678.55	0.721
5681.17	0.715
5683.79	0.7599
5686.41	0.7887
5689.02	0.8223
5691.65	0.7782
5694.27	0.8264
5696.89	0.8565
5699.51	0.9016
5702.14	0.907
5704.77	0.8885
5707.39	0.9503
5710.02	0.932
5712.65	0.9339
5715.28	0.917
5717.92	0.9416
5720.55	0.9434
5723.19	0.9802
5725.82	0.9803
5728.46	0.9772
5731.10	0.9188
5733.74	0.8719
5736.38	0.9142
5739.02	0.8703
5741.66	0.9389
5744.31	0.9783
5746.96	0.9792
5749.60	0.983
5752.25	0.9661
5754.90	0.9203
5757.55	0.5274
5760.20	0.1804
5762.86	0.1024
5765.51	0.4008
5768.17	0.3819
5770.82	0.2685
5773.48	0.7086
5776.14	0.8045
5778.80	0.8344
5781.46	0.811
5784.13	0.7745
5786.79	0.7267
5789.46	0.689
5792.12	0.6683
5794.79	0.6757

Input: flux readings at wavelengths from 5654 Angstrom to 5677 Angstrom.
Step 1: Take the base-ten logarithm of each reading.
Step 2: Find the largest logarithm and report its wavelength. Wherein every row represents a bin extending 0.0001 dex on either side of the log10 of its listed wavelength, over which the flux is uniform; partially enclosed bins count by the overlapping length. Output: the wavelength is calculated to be 5673.33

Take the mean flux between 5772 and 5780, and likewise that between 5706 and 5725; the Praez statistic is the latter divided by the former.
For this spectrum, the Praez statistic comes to 1.2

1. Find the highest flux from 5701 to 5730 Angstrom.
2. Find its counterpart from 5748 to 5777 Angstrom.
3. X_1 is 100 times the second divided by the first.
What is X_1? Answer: 100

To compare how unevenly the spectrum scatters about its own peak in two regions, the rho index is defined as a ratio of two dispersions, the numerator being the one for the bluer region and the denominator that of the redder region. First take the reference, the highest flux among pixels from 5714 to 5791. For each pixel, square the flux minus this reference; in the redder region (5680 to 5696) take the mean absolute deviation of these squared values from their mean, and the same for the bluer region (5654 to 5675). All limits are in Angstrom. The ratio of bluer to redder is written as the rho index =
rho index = 0.91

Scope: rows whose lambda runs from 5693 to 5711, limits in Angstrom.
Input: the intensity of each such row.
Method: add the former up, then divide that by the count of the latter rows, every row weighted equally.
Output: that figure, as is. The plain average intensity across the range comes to 0.89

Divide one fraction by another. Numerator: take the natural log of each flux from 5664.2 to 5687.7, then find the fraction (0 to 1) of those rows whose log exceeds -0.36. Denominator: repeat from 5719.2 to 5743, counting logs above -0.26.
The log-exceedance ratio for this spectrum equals 1.0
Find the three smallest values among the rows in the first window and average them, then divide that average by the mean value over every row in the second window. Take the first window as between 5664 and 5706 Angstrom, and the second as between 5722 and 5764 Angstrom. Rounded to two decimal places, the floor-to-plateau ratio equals 0.88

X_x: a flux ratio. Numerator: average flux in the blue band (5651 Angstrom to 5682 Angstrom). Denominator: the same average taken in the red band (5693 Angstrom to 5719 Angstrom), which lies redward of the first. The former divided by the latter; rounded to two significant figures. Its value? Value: 0.81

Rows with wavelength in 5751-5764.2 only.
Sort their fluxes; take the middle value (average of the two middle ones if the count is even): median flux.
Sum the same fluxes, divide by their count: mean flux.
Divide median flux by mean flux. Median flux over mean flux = 0.98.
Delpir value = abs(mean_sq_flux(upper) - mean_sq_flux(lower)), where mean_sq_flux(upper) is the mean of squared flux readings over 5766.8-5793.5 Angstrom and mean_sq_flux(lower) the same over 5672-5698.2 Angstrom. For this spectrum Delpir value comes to 0.13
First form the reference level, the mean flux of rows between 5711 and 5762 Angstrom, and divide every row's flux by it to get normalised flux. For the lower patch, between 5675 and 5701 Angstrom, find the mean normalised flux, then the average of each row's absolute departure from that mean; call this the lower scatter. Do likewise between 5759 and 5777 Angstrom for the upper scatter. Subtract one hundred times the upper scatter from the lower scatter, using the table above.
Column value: -23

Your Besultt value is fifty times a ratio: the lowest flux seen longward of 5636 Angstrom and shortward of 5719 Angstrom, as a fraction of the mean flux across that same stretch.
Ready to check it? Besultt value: 40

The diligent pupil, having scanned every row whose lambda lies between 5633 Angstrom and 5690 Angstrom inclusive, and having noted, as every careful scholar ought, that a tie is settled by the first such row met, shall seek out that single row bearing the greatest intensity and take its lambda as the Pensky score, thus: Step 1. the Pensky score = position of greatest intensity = 5689.02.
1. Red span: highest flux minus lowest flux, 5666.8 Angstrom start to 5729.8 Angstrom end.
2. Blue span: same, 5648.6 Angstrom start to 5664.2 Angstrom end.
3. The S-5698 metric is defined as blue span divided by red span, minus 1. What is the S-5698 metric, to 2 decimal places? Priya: -0.72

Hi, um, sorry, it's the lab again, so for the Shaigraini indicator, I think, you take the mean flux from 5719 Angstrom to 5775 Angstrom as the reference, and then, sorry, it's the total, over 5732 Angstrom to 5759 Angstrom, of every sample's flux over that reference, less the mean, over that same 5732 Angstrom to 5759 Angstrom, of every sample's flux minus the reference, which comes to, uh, 11.8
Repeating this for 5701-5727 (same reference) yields 12.3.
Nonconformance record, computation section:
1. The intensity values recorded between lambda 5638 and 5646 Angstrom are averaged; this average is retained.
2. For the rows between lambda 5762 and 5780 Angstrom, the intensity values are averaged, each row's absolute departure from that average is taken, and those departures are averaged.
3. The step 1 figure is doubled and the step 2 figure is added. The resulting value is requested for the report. 1.58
